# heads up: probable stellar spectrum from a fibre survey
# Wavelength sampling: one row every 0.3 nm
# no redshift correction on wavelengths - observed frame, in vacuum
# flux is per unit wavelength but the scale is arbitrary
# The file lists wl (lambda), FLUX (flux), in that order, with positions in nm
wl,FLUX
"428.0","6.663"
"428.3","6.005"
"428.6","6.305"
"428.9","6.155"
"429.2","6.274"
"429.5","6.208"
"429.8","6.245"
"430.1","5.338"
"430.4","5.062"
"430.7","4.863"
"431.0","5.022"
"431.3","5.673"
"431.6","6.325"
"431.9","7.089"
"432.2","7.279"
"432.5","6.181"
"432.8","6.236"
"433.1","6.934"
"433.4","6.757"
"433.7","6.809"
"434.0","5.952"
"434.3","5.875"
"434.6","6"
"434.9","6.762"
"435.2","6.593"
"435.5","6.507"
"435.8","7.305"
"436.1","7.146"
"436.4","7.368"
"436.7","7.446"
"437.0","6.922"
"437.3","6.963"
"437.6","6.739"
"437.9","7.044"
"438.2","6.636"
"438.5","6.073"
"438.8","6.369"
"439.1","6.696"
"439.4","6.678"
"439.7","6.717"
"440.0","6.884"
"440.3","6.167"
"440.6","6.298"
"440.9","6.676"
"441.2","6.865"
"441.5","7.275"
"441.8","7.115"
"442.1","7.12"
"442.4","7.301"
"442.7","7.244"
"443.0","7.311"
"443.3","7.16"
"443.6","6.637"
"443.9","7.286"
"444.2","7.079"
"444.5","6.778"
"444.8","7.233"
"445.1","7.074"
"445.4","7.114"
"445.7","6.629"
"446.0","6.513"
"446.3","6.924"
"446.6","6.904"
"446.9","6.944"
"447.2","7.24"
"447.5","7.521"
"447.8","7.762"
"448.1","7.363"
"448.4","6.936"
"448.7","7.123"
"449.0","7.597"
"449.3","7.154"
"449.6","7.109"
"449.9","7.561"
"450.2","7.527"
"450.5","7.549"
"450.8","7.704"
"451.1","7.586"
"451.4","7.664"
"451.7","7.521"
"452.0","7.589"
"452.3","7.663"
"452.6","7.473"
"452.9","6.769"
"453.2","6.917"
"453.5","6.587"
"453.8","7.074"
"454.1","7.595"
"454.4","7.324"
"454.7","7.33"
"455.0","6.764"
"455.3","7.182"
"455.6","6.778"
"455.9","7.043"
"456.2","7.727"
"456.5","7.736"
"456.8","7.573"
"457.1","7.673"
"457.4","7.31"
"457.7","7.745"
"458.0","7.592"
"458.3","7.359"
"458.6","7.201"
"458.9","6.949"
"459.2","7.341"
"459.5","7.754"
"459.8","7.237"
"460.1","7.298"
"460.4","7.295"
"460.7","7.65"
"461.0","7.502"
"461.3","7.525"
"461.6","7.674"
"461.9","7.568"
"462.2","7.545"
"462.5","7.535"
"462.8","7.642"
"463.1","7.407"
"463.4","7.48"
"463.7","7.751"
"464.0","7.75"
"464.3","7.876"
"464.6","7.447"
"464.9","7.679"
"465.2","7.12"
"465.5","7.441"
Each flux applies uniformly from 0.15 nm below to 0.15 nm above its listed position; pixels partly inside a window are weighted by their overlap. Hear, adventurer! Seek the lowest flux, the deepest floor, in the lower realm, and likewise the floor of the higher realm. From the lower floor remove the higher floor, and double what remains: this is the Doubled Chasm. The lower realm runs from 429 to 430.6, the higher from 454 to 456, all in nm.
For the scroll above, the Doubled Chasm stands -3.4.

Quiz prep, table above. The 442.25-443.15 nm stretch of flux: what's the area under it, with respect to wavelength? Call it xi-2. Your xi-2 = 6.6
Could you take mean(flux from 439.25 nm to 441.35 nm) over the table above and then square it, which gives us 43.7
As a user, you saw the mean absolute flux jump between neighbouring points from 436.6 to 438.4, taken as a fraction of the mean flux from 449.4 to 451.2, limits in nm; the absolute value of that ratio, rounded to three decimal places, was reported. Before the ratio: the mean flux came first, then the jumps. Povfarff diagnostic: 0.040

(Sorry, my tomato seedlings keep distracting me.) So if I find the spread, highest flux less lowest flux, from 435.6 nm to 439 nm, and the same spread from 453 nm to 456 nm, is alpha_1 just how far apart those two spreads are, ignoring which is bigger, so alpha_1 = 0.365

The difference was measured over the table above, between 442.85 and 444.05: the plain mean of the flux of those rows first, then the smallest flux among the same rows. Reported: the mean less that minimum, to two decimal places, 0.46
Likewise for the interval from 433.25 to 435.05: 0.48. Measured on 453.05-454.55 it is 0.51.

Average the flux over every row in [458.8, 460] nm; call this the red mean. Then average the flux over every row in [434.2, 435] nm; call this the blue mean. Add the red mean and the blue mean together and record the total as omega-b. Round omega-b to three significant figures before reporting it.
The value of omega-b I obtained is 13.5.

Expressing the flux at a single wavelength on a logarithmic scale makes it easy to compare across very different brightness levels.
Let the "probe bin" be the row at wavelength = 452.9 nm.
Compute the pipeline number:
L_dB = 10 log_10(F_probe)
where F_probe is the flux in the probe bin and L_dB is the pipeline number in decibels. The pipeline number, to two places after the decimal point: 8.31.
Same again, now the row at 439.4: 8.25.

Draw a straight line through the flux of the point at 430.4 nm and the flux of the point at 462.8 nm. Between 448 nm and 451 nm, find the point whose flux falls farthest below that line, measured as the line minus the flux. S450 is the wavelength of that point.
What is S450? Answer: 448.4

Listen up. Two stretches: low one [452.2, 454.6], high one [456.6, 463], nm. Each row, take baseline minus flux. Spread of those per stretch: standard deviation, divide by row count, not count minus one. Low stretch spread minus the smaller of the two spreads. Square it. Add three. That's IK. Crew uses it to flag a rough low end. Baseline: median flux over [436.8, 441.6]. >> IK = 3.03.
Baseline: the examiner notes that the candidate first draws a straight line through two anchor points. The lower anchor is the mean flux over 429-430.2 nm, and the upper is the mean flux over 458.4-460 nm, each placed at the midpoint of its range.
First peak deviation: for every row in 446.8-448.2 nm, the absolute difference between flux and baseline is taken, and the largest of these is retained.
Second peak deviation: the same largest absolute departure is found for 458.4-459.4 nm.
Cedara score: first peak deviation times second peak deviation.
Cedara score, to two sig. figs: 0.32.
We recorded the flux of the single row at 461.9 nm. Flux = 7.568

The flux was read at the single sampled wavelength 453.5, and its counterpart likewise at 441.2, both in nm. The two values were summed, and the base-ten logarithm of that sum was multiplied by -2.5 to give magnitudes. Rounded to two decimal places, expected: -2.82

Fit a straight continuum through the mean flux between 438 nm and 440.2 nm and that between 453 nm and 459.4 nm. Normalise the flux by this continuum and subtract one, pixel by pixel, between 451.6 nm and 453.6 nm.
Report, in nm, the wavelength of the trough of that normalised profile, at 453.5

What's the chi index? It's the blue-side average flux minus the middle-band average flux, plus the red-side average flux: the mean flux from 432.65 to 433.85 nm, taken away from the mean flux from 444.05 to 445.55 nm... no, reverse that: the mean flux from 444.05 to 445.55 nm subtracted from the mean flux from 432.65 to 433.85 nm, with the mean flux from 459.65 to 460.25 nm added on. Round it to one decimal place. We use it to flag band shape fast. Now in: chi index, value 6.9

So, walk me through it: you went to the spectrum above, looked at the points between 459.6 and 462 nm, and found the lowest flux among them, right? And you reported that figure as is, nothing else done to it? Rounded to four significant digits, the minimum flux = 7.237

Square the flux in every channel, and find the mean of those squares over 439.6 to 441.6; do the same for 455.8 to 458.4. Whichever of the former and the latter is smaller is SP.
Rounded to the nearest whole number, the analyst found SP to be 45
